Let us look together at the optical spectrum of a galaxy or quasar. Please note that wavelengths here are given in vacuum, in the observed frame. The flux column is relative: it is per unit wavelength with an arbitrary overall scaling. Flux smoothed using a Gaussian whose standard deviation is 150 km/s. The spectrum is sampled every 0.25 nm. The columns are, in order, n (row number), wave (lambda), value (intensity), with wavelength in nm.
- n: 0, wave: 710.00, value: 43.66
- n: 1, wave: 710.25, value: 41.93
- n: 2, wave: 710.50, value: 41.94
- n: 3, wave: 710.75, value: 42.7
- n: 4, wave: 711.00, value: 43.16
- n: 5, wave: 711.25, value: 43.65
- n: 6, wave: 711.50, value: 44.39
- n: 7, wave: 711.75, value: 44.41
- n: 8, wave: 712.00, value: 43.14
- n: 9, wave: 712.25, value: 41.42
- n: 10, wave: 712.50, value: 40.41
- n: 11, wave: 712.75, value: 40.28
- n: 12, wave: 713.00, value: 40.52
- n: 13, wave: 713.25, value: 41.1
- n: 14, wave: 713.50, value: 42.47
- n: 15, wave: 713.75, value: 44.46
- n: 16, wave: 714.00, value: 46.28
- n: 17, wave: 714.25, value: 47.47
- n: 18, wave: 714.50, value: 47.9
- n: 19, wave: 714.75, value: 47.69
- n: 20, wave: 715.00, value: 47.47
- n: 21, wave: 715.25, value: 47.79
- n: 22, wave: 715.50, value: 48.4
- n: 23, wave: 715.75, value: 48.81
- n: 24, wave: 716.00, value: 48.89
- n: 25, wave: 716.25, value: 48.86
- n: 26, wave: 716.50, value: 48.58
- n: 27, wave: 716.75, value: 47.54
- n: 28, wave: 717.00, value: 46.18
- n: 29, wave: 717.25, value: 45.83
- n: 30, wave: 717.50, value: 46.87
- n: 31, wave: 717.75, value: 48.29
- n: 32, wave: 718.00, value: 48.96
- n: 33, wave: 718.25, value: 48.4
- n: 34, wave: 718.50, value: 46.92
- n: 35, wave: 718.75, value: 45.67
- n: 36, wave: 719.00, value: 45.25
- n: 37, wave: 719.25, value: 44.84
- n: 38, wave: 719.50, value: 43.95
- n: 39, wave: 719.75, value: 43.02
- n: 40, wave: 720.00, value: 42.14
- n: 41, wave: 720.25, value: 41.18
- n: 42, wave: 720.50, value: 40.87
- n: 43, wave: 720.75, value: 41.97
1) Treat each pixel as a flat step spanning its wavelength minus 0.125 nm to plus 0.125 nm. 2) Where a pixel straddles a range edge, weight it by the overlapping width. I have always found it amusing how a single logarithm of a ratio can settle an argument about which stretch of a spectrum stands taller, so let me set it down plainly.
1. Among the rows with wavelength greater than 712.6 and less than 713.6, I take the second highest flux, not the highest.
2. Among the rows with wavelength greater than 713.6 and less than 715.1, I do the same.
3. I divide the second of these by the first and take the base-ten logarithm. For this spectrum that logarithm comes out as 0.065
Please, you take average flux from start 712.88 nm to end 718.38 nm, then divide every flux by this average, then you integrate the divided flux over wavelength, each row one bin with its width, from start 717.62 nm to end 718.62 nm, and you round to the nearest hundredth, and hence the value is 1.03 nm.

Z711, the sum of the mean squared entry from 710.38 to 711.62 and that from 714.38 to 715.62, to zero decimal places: 4154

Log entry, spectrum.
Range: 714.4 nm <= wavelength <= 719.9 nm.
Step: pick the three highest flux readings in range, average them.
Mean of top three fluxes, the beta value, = 48.9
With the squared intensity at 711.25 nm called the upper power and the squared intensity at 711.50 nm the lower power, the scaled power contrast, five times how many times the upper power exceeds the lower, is 4.8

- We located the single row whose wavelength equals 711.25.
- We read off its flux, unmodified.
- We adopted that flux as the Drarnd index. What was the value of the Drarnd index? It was 43.65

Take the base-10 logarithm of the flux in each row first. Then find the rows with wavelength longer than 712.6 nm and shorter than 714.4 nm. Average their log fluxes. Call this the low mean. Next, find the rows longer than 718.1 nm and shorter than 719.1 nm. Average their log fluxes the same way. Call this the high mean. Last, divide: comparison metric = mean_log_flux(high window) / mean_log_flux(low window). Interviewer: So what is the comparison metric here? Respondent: 1.02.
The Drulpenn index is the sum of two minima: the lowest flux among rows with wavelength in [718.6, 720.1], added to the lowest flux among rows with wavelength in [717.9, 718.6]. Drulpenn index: 89.1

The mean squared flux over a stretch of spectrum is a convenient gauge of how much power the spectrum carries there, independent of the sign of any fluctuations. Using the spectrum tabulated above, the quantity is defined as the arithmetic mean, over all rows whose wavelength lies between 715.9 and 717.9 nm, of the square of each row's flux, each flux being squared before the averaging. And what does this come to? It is 2270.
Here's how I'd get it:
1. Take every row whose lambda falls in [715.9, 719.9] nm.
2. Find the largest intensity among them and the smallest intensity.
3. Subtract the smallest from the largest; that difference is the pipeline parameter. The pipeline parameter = 5.9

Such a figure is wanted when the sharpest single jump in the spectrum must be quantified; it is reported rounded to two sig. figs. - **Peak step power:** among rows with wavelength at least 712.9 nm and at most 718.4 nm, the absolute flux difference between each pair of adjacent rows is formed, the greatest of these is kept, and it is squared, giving 4.0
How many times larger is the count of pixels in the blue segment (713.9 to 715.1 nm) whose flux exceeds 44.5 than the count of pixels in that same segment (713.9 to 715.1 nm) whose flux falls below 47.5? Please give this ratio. 1.7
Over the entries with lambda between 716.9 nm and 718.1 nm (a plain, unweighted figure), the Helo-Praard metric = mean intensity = 47.2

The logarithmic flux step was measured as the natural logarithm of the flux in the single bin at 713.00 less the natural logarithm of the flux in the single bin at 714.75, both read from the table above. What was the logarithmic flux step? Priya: -0.16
